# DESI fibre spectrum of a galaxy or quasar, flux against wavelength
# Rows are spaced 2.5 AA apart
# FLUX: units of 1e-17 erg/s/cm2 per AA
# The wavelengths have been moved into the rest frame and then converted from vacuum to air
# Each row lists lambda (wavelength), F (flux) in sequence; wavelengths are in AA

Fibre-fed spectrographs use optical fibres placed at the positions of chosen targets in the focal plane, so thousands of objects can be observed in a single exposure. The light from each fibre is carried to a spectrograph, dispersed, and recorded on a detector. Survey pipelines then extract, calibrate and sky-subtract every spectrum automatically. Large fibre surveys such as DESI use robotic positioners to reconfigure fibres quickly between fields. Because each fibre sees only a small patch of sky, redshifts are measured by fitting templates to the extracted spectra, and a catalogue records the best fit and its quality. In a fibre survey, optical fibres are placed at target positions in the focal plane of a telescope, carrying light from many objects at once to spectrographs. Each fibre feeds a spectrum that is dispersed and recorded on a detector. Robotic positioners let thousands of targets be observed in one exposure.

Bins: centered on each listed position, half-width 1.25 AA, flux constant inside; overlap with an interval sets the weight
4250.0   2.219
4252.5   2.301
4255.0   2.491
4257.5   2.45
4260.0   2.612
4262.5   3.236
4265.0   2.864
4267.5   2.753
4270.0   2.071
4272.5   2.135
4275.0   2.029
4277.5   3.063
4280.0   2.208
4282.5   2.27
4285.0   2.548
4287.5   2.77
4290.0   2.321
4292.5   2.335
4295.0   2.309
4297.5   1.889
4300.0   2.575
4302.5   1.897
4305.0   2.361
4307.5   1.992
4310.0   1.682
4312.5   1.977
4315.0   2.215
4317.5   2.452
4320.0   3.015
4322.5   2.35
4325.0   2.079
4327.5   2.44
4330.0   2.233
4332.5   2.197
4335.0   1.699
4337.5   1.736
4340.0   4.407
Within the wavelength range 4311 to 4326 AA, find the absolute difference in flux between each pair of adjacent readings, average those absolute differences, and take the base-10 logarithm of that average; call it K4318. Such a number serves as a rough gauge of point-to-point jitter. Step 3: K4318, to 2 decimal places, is -0.40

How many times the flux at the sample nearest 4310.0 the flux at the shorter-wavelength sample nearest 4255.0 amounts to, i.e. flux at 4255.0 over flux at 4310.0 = 1.5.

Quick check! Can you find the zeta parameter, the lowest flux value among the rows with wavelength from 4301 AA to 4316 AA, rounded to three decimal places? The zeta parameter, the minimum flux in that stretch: 1.682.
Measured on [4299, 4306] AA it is 1.897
